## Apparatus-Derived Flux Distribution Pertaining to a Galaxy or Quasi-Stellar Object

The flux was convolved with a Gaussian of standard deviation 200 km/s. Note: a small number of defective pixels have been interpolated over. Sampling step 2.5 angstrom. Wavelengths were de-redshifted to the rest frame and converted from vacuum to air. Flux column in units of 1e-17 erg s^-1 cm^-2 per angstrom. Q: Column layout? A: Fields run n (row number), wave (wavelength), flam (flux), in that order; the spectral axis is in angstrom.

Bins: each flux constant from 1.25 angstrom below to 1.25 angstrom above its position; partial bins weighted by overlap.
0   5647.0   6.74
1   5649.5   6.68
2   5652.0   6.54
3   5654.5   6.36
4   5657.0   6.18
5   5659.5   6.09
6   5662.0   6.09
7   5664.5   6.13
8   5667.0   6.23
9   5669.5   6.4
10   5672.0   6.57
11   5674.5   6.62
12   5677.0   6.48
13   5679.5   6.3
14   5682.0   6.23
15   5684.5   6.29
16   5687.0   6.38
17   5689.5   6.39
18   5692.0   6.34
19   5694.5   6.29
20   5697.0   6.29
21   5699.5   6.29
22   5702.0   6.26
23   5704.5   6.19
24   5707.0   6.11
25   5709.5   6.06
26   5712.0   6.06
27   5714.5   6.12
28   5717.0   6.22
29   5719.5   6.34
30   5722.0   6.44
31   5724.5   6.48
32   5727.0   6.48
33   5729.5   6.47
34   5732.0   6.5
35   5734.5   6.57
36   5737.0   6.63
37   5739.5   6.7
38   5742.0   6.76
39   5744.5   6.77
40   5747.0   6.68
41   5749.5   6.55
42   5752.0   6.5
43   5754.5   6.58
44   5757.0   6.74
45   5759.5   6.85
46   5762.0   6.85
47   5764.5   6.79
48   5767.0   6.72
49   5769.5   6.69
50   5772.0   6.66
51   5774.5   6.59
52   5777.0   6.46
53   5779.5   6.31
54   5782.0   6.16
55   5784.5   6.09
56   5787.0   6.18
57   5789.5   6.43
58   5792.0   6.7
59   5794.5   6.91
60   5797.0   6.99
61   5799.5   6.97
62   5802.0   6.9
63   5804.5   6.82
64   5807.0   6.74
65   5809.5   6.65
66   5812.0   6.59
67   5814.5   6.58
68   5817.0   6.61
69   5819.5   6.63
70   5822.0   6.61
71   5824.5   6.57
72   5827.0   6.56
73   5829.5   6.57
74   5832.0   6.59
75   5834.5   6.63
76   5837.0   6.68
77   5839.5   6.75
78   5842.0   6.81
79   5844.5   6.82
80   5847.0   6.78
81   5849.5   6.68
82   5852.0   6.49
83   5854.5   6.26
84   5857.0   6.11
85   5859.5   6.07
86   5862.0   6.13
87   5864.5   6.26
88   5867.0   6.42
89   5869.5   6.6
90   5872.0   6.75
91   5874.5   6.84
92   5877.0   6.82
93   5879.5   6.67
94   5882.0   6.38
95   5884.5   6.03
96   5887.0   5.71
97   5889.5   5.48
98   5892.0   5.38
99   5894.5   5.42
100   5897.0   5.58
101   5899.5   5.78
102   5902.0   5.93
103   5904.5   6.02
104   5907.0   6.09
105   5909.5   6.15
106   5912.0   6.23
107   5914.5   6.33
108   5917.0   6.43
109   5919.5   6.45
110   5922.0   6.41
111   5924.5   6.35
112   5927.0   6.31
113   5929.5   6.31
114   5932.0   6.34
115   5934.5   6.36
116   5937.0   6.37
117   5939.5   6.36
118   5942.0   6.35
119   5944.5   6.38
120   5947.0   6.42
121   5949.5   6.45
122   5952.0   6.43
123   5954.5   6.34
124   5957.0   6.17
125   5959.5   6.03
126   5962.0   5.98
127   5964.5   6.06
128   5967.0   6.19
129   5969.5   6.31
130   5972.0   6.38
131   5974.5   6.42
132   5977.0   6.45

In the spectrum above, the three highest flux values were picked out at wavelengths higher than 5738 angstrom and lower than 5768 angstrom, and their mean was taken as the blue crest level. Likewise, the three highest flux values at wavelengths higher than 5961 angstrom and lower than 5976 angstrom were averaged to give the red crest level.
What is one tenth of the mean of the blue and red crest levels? 0.660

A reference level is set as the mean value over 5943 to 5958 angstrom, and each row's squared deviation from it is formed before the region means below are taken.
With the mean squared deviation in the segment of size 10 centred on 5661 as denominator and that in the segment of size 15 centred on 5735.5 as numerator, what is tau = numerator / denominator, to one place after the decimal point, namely 1.1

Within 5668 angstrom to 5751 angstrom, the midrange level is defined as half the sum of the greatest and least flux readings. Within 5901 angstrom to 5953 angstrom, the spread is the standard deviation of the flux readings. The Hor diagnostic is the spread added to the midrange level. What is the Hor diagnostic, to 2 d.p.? 6.56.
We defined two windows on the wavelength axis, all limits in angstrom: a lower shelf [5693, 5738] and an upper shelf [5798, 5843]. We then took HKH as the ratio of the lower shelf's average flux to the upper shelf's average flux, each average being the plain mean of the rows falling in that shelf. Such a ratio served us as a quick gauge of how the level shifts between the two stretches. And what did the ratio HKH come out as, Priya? 0.95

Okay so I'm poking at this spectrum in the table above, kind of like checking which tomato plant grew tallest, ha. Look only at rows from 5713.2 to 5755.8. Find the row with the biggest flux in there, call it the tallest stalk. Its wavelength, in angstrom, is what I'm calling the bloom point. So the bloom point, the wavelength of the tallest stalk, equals 5744.5 angstrom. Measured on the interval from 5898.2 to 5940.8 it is 5919.5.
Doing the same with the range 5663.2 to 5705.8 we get 5674.5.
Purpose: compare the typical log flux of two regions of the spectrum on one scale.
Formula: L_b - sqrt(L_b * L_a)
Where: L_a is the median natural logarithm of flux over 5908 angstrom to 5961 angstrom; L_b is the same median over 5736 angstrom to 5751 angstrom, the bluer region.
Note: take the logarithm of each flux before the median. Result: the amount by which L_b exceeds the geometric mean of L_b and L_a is 0.026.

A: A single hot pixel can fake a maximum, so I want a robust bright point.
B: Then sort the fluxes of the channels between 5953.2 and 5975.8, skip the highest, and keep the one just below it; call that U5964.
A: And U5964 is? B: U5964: 6.38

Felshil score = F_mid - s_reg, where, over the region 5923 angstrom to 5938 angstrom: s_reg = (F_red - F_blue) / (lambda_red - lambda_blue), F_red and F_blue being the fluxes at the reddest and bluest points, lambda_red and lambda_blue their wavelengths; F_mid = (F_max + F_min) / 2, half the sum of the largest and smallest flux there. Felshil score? 6.3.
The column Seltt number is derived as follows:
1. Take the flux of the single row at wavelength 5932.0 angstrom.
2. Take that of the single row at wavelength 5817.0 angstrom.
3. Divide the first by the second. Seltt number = 0.96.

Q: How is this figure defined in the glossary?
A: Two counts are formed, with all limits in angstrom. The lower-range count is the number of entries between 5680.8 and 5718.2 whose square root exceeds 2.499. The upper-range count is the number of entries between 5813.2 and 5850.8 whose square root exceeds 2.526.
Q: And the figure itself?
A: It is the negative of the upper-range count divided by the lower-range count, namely -1.9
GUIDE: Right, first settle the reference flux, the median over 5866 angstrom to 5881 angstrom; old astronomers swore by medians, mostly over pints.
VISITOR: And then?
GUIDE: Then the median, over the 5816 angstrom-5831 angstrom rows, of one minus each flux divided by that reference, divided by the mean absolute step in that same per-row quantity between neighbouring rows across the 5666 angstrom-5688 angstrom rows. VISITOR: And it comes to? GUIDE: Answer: 1.0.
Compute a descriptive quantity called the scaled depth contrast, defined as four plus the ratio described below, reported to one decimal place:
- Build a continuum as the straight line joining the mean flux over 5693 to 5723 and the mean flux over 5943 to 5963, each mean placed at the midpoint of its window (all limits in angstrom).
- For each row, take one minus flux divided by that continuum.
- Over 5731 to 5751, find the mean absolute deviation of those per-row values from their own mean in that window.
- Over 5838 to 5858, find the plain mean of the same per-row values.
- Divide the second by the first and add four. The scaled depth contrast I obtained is -0.1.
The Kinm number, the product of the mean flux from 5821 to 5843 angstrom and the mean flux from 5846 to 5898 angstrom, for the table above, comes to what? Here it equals 41.4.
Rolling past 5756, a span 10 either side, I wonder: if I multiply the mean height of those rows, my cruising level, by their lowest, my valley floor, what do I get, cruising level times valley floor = 44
